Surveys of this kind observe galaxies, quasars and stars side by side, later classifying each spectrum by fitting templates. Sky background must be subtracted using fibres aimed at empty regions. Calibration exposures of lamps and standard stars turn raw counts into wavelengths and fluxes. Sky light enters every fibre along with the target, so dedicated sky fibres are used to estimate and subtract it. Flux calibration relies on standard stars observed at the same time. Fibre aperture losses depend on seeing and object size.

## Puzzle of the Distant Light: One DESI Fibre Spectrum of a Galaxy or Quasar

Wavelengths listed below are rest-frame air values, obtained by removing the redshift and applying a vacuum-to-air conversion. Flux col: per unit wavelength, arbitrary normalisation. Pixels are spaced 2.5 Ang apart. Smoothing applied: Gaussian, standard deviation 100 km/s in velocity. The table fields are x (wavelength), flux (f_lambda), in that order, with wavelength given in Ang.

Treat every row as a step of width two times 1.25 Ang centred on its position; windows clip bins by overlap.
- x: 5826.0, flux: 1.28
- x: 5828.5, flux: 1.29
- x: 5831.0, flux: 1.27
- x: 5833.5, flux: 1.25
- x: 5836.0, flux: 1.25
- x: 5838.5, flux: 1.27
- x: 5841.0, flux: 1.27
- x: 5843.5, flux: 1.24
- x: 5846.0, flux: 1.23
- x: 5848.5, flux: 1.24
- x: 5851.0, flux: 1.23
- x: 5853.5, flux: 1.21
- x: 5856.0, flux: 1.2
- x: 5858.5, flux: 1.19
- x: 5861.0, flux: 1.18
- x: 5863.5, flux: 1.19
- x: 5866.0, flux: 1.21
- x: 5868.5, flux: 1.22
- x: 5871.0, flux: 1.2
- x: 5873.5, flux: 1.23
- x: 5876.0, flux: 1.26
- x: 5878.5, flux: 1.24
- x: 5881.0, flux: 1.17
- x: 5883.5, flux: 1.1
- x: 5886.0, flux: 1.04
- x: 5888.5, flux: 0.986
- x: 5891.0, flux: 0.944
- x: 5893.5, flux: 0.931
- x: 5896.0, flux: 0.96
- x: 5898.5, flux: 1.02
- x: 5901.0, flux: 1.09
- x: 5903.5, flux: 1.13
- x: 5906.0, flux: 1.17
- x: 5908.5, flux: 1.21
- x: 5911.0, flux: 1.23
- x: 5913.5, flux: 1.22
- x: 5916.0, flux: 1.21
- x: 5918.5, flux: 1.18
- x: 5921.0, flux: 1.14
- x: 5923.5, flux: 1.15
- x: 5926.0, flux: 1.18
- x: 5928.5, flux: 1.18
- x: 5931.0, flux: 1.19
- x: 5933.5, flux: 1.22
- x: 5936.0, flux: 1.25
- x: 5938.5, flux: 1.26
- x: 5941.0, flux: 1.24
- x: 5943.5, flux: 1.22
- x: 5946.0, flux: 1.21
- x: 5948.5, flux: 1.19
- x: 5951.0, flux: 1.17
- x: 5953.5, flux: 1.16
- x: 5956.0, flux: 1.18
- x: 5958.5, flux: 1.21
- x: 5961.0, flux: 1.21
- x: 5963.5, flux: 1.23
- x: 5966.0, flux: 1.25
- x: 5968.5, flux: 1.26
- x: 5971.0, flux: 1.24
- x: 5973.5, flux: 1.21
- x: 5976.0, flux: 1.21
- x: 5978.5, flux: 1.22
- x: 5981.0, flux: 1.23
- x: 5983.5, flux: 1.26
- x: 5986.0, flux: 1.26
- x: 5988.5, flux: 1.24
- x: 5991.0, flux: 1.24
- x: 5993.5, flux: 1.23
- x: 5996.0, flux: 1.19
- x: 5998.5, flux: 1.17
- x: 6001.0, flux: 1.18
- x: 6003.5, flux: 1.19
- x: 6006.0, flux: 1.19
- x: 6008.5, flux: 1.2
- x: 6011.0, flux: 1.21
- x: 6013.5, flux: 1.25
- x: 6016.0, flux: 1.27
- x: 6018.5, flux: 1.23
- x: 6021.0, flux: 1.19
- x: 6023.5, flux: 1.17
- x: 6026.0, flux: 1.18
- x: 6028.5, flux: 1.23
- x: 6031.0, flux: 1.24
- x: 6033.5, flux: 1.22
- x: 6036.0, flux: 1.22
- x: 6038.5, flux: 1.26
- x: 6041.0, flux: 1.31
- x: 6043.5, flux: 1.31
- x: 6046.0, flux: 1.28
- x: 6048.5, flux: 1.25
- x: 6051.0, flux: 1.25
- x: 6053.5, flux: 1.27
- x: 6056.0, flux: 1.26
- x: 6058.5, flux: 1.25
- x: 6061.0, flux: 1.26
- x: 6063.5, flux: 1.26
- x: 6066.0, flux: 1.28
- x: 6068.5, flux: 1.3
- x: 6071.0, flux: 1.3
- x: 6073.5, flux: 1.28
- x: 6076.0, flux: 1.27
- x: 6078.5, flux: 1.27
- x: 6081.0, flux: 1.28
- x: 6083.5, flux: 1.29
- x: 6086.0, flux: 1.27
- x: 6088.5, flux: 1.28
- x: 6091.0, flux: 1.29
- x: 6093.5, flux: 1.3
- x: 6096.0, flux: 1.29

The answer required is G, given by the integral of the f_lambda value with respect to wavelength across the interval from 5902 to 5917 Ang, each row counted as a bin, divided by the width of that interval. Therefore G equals 1.19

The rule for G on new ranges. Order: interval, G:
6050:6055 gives 1.26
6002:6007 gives 1.19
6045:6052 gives 1.26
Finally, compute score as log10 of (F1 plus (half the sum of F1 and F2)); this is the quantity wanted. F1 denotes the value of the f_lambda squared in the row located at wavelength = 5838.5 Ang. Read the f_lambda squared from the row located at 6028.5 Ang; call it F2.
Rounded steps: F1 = 1.61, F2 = 1.5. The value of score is 0.502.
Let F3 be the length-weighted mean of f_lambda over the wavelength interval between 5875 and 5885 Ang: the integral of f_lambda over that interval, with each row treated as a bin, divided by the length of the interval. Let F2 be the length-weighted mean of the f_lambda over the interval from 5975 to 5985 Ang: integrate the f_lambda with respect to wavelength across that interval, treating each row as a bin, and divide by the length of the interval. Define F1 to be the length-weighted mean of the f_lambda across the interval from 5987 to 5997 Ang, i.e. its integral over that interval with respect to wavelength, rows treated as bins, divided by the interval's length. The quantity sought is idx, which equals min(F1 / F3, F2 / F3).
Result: 1.033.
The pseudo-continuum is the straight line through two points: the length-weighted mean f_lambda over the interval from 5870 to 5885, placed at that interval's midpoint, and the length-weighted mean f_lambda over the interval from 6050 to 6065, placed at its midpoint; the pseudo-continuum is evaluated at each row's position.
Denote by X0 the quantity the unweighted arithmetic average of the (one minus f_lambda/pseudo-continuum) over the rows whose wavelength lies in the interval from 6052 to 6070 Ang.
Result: -0.01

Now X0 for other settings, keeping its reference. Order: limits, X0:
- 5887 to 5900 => 0.20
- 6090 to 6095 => -0.02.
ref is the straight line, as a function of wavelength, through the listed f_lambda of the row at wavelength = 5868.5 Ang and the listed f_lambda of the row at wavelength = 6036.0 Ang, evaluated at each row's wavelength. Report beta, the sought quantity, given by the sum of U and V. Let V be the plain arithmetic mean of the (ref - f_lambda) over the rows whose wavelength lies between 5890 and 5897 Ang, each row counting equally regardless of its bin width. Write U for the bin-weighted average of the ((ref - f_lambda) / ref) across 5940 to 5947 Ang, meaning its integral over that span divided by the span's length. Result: 0.27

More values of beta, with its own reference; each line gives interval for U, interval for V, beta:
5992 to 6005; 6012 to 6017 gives -0.02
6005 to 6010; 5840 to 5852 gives 0.00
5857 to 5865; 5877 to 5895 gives 0.19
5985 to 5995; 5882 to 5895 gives 0.20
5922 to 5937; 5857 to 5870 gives 0.04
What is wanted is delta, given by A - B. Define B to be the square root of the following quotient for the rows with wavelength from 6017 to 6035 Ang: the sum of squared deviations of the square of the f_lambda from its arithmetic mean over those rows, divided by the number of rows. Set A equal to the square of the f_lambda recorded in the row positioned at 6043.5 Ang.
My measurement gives 1.65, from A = 1.72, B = 0.062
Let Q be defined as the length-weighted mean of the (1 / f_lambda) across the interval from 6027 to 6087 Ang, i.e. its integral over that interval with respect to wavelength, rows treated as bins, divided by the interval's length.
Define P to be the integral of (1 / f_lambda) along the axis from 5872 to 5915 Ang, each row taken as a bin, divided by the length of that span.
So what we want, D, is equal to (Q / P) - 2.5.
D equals -1.63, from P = 0.91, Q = 0.790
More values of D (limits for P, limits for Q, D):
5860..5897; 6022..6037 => -1.58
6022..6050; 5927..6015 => -1.48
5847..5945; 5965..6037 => -1.55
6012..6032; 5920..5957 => -1.48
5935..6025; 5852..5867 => -1.48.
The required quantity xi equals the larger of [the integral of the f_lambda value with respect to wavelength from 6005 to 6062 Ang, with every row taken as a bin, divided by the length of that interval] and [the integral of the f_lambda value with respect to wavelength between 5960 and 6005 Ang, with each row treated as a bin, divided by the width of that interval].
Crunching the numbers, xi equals 1.239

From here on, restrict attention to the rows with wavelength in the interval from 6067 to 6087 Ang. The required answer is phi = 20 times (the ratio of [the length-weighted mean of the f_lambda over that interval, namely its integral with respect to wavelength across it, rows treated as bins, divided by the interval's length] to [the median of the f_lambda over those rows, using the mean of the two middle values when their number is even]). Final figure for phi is 20.04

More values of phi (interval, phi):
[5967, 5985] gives 20.06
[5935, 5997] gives 19.88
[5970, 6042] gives 20.03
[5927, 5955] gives 19.96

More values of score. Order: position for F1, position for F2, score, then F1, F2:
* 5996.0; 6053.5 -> 0.467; 1.42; 1.6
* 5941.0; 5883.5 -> 0.464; 1.54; 1.2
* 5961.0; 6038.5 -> 0.476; 1.46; 1.6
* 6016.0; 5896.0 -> 0.459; 1.61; 0.9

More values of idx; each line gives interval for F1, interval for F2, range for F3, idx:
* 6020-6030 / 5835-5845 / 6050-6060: 0.949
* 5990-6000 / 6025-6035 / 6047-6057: 0.959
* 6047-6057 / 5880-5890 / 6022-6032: 0.888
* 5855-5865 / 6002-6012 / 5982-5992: 0.952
